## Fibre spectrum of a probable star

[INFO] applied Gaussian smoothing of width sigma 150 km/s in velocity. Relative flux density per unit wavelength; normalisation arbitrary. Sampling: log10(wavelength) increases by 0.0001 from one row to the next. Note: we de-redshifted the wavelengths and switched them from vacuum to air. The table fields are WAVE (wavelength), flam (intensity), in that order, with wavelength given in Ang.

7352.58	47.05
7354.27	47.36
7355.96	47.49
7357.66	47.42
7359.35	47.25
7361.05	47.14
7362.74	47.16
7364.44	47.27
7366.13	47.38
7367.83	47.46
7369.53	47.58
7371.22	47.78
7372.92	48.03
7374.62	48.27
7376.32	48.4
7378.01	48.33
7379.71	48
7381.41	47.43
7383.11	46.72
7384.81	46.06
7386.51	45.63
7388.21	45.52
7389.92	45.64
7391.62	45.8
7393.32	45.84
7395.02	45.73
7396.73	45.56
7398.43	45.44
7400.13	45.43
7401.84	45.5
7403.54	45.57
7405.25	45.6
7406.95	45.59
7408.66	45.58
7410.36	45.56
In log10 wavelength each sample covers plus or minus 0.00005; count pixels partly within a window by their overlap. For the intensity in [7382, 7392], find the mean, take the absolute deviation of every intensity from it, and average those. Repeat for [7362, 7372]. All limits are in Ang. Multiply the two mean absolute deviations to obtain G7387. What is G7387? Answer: 0.056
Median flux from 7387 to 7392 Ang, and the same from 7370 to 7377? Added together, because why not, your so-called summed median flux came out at 93.8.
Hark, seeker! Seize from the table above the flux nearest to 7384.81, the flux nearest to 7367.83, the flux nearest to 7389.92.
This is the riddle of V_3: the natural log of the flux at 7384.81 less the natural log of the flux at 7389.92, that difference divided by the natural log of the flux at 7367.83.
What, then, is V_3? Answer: 0.0024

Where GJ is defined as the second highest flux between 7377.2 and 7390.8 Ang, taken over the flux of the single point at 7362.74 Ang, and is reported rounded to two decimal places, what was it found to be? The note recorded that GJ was 1.02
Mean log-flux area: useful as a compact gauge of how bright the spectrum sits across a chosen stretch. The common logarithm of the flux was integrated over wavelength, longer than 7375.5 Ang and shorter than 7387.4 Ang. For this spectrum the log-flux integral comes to 20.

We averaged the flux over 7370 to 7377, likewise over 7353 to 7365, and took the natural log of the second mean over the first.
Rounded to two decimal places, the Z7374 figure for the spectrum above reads -0.02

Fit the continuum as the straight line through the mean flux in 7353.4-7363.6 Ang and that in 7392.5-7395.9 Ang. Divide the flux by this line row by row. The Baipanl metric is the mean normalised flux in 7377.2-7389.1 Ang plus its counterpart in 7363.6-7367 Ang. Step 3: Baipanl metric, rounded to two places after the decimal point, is 2.02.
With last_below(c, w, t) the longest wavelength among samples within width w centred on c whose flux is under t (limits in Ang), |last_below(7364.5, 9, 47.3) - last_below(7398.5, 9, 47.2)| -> 37.4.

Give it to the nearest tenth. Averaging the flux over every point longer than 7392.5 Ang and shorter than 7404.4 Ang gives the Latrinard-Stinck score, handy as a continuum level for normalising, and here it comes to 45.6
